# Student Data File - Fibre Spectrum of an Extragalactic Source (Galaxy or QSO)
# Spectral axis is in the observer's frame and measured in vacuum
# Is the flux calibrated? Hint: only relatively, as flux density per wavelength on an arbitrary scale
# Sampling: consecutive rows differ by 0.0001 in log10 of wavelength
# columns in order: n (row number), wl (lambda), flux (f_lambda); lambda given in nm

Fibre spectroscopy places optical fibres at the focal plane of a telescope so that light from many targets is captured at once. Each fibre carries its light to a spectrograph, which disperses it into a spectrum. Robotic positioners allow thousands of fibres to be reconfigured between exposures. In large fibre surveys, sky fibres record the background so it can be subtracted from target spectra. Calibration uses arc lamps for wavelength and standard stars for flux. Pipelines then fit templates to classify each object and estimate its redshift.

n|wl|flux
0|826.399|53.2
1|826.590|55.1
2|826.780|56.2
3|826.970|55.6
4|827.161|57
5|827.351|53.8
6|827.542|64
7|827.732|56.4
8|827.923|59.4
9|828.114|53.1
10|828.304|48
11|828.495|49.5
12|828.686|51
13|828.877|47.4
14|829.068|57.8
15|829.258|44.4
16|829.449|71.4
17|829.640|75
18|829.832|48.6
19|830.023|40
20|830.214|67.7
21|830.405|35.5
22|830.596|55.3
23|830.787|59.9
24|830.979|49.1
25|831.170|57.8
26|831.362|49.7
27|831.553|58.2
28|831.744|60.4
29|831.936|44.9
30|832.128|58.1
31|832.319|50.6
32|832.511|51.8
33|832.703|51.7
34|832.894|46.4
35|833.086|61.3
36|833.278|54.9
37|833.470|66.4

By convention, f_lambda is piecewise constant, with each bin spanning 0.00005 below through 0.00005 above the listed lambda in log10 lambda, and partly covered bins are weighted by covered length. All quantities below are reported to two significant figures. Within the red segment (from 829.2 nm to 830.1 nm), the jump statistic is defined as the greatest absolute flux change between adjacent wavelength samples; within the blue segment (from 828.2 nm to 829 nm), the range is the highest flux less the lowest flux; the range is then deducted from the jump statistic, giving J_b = 23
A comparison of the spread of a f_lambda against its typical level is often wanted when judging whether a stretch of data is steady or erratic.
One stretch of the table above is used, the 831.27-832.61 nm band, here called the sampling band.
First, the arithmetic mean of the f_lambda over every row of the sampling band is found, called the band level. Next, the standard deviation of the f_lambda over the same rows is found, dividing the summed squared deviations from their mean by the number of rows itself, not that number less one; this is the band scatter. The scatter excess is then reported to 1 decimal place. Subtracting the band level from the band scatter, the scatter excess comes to -48.2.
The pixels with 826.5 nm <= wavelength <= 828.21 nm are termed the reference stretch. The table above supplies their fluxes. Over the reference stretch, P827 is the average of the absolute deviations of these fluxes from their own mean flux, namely 2.3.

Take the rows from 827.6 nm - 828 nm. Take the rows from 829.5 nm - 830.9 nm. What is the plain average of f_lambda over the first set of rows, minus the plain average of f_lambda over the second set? 3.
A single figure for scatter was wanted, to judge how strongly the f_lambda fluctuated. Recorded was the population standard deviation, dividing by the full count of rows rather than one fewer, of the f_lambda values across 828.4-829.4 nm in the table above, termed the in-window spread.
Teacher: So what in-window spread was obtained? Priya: 4.5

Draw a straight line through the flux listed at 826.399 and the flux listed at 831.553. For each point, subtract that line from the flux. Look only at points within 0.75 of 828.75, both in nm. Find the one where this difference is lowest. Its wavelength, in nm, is 829.258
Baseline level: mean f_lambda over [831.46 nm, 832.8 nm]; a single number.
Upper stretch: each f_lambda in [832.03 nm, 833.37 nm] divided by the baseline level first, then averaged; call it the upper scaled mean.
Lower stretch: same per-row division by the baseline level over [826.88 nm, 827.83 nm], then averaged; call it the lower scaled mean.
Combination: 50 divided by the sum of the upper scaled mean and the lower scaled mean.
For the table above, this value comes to 24.2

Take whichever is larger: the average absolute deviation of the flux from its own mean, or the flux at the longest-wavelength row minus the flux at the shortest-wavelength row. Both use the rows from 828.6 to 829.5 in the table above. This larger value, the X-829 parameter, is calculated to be 20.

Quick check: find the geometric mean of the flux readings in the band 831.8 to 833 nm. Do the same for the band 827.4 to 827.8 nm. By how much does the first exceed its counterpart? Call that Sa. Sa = -9.7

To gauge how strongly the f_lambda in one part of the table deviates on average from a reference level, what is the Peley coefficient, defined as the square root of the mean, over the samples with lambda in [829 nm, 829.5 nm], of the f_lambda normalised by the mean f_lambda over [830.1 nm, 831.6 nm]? 1.03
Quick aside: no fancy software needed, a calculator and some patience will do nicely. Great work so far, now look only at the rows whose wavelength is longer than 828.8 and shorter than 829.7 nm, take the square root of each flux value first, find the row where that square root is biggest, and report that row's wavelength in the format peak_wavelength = 829.640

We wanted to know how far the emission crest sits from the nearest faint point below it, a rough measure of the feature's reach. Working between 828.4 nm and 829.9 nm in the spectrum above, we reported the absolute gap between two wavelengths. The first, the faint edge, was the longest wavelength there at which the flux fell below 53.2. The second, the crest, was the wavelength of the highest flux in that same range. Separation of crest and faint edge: 0.19 nm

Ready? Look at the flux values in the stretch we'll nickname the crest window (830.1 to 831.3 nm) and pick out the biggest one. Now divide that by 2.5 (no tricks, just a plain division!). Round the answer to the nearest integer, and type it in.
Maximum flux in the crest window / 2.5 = 27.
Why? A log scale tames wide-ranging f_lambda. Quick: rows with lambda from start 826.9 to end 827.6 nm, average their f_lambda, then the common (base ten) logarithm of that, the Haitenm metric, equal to 1.76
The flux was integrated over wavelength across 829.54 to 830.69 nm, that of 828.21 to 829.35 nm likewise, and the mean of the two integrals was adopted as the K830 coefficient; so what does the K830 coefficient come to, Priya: 59.2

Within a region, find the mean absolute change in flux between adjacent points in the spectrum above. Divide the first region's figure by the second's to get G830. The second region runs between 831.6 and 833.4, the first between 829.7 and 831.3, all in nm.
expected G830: 2.0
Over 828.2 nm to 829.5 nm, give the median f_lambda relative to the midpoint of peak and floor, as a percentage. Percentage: 85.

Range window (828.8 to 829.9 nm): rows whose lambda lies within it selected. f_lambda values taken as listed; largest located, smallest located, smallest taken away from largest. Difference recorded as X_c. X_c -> 31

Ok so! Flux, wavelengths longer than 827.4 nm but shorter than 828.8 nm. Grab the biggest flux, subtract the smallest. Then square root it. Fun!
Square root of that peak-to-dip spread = 4.0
